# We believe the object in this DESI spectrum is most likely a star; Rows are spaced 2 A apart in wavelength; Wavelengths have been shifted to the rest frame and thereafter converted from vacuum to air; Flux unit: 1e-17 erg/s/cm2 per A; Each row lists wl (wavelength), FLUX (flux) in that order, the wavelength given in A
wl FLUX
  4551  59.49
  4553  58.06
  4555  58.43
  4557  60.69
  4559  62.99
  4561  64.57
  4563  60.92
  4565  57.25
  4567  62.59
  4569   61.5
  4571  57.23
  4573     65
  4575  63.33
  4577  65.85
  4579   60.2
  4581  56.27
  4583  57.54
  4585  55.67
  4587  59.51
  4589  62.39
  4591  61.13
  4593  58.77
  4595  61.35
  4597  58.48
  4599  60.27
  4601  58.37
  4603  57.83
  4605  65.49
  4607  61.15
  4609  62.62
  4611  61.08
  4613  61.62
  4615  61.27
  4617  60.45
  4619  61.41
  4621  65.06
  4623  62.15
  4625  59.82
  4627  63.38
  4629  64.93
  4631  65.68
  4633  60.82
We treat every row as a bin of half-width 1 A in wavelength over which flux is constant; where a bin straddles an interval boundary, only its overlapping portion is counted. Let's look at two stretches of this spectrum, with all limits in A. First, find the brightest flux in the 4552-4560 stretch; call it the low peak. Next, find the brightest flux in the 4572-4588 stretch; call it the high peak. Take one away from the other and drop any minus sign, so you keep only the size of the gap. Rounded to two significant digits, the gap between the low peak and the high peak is 2.9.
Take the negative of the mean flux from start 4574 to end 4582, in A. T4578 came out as -61.4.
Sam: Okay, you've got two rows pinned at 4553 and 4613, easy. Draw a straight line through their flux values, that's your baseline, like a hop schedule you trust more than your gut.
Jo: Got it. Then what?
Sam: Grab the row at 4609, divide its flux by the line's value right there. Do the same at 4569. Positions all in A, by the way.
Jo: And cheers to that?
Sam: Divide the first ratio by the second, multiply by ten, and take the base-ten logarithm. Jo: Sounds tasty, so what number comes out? 0.99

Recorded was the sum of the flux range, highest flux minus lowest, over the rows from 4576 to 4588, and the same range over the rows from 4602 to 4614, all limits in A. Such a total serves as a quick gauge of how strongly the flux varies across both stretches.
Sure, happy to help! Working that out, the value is 17.8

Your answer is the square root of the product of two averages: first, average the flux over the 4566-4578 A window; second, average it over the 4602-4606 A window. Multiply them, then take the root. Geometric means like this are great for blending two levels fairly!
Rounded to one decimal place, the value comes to 62.1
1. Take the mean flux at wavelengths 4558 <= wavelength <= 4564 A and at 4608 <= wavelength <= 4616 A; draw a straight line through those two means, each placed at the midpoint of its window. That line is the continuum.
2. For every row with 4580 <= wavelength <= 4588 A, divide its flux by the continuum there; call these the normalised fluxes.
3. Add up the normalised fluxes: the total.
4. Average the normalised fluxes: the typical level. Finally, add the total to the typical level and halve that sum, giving 2.30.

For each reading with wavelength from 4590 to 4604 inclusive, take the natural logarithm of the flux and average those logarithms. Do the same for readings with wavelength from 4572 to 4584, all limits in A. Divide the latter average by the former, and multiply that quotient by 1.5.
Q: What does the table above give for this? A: 1.51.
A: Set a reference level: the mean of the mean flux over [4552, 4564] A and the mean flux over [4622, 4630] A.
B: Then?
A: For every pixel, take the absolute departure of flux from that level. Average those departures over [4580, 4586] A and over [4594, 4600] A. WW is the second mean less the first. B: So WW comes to -3.5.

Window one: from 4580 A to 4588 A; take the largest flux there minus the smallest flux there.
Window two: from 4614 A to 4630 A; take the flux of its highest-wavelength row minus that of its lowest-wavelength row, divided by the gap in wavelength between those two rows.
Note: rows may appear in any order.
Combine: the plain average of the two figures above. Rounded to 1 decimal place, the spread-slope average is 2.1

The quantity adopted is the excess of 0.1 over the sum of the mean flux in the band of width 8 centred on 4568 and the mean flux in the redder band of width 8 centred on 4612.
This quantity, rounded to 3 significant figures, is -121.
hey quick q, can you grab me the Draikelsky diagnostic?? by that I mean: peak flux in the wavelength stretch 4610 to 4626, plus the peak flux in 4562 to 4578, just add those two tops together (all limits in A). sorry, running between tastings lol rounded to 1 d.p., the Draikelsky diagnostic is 130.9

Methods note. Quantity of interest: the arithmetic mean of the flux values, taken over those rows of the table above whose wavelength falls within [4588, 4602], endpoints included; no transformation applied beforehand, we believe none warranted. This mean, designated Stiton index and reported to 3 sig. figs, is 60.1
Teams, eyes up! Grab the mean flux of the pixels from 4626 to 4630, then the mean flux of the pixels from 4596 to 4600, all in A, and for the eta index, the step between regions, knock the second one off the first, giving 5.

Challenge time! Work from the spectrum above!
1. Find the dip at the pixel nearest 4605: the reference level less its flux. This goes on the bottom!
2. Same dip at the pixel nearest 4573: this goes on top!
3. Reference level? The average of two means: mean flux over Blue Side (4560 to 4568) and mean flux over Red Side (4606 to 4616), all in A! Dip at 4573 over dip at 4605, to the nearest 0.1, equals 0.9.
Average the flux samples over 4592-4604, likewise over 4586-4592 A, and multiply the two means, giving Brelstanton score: 3610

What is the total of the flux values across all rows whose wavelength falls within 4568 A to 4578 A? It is 313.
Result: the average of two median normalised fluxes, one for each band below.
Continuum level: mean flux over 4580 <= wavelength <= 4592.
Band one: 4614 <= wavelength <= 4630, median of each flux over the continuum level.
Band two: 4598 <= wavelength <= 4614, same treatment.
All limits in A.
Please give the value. 1.05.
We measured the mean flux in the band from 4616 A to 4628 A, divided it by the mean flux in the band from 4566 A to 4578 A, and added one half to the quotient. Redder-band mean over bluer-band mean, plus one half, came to 1.49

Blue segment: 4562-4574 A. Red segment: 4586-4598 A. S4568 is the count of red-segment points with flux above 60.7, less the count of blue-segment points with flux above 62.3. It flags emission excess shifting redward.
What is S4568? 1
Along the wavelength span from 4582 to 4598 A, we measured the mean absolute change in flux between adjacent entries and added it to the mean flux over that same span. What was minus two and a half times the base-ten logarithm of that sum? -4.48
